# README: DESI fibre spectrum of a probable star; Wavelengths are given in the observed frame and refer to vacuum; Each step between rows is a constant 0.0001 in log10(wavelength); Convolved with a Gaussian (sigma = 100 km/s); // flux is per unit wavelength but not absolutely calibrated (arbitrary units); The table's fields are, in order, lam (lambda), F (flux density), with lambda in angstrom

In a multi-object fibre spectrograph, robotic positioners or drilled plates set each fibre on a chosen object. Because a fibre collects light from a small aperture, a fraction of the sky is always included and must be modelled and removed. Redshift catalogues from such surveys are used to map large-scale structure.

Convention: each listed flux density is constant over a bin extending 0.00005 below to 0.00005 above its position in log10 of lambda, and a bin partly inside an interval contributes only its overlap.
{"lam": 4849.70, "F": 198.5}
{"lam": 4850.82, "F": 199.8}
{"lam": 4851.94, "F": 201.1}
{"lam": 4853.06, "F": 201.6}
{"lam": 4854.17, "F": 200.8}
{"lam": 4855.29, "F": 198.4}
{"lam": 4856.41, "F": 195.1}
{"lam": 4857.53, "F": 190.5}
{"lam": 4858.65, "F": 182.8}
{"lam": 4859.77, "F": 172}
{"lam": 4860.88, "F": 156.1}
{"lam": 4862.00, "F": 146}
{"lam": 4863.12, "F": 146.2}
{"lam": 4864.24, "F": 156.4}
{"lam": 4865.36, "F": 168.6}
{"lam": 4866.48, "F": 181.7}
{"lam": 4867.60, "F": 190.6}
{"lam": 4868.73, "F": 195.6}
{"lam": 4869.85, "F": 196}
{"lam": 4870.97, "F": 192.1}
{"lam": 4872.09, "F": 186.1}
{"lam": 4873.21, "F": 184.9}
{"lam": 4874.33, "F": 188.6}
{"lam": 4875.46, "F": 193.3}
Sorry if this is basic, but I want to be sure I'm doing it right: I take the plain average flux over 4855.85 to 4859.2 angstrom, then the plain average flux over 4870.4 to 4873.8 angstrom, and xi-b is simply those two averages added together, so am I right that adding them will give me 377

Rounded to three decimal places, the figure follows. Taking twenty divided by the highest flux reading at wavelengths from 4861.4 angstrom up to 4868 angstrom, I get 0.105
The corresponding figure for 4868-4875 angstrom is 0.102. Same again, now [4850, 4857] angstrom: 0.099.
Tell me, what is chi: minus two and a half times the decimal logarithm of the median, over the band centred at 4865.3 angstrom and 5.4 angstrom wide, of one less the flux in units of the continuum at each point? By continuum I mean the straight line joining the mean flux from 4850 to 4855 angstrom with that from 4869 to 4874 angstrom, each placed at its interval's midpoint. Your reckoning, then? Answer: 2.2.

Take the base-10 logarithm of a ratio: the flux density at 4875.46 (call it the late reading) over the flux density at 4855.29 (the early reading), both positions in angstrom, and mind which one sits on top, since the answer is -0.0113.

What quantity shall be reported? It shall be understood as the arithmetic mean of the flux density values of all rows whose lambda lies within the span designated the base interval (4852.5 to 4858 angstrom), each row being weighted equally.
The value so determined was 197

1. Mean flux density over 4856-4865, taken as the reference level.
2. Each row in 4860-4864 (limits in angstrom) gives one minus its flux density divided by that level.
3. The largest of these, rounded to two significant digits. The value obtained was 0.13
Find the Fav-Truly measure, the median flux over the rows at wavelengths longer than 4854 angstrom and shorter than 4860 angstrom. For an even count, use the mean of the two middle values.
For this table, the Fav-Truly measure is 193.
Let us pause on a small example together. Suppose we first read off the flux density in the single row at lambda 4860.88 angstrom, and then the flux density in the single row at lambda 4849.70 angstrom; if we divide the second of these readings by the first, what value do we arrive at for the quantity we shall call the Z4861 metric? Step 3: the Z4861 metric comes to 1.27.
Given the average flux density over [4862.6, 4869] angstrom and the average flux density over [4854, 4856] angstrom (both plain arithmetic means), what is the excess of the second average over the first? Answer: 26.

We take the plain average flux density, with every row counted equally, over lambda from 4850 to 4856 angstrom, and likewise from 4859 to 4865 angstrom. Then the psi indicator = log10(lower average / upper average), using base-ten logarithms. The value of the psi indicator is 0.11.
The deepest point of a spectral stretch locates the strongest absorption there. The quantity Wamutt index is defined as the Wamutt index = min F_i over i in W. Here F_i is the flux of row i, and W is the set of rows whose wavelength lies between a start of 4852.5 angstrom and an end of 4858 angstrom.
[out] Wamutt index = 190.5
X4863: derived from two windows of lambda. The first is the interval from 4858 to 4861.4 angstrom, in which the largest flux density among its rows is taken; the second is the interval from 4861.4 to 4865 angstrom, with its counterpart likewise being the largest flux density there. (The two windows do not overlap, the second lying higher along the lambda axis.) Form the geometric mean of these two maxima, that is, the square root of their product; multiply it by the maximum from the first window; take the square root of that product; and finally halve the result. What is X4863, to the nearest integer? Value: 88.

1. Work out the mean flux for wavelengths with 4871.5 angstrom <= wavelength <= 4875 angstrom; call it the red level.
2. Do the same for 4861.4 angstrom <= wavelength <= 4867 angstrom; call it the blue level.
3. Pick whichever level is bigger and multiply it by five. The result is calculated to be 933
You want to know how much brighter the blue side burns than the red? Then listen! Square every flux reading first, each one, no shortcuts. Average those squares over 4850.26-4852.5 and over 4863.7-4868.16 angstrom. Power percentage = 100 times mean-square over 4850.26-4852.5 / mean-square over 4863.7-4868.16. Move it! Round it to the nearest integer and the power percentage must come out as 131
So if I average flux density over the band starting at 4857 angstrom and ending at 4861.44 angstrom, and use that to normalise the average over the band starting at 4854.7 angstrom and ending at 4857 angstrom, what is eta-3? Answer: 1.12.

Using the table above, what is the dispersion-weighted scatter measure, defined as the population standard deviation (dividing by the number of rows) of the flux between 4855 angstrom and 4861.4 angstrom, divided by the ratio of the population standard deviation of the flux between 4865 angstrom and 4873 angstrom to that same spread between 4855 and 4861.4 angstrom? 24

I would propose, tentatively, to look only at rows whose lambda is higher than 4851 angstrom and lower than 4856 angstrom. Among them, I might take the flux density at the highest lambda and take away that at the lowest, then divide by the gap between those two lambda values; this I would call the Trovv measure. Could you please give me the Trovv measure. -0.8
